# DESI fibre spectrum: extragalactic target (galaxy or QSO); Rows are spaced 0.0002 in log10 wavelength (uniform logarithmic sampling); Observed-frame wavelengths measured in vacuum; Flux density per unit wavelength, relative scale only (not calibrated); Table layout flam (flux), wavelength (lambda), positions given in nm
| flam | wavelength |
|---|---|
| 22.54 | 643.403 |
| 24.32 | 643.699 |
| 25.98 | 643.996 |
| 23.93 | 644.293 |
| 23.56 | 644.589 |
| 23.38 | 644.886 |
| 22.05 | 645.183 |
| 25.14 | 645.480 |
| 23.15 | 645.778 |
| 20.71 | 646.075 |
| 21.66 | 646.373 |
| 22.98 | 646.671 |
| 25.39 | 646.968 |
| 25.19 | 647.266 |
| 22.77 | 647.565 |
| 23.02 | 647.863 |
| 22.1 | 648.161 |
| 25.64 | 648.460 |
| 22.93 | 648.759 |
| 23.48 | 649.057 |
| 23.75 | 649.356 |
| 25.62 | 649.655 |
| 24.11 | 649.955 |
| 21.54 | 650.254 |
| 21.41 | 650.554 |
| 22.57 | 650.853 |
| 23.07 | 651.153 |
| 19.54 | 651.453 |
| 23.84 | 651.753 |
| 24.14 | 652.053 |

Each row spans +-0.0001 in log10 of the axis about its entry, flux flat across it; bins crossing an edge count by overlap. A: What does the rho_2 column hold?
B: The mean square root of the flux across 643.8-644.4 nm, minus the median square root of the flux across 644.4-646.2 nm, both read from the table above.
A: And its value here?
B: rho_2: 0.17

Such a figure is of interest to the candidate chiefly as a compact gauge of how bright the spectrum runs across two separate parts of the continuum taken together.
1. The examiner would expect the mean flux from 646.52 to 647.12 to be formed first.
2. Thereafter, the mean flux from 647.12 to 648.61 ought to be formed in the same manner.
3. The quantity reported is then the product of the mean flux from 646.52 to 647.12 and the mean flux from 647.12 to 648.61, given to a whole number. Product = 574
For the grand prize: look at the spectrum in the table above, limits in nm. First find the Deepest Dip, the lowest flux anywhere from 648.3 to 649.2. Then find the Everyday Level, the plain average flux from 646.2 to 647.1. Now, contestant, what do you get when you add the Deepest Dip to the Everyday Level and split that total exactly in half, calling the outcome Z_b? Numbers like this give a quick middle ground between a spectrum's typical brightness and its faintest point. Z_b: 23.1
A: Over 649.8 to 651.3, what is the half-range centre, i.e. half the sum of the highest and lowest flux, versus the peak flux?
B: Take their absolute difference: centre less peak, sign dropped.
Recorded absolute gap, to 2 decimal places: 1.35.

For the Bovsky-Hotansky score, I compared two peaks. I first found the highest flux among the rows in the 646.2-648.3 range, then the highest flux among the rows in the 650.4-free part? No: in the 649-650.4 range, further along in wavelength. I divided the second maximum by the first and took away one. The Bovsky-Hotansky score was 0.009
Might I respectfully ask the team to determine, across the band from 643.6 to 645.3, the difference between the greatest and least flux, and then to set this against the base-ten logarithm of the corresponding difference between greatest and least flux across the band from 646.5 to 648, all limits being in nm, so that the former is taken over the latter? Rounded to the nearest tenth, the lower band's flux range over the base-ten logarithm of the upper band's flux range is 9.4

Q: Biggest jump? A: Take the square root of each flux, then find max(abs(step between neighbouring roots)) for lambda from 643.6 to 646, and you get 0.32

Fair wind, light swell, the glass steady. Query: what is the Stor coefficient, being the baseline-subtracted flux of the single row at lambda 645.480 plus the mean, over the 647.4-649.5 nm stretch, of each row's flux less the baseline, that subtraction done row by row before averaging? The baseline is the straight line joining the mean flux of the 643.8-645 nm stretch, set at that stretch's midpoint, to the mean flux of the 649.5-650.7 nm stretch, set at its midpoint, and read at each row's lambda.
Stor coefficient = 1.0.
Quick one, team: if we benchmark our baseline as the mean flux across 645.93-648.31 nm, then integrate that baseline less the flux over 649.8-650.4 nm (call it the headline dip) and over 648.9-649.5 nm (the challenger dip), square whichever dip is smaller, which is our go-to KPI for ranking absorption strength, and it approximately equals 0.1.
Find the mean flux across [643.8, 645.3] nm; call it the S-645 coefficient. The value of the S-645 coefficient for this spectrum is 23.8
